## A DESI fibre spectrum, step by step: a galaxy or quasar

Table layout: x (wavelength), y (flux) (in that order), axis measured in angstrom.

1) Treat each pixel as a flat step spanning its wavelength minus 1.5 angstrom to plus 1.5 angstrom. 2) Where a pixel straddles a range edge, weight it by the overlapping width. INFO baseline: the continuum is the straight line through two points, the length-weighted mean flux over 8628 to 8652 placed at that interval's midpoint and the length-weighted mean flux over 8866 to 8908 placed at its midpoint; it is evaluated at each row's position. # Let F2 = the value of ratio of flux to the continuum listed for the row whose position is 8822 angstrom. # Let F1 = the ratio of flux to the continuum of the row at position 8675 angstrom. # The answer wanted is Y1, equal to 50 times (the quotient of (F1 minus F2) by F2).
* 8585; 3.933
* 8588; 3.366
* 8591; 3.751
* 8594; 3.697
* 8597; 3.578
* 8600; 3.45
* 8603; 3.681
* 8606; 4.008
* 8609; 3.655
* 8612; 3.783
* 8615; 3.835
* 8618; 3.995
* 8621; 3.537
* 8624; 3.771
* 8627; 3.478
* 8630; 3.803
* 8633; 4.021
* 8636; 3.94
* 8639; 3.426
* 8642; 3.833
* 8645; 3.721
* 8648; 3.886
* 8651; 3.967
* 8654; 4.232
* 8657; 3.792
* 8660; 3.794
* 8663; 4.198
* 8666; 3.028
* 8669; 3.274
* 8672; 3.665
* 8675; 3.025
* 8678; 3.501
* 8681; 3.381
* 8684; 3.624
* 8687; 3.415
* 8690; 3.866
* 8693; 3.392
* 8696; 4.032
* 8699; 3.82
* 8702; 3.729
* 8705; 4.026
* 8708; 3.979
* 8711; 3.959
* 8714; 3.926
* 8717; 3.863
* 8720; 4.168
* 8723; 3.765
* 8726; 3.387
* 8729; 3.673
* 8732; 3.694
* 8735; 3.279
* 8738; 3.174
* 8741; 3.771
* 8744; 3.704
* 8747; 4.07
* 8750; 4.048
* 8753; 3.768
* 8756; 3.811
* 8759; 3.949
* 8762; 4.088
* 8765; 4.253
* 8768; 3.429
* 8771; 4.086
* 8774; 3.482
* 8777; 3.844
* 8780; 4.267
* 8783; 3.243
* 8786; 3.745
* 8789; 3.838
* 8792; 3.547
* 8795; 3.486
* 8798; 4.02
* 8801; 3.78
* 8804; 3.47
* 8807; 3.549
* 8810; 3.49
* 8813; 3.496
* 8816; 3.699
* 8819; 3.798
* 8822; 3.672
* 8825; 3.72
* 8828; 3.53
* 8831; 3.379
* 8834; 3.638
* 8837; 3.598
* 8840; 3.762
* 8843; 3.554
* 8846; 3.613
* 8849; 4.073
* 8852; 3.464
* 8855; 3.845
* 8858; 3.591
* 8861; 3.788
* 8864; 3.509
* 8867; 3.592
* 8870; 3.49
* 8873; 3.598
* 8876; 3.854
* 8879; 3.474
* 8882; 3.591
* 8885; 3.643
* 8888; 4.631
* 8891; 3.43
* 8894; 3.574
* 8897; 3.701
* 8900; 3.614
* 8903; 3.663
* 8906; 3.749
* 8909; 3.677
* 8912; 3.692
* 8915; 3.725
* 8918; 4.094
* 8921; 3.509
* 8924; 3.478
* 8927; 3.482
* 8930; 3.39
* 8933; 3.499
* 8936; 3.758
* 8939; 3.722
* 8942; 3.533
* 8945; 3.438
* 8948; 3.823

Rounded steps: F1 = 0.80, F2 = 0.99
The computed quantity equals -10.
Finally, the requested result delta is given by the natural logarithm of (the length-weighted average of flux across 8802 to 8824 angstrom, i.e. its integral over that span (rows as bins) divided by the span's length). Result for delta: 1.28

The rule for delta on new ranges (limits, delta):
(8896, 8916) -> 1.30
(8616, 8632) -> 1.32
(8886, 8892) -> 1.40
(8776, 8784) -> 1.34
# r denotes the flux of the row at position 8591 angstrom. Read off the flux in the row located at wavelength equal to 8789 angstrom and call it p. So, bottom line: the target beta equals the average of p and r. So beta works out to 3.79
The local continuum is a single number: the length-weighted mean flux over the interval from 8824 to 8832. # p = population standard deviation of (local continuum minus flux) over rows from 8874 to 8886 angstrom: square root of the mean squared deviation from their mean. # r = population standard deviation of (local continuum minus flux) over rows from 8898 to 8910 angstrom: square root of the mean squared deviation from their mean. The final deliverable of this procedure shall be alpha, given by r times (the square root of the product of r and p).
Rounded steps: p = 0.138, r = 0.05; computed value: 0.004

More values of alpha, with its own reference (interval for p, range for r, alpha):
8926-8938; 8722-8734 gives 0.020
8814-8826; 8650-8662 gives 0.016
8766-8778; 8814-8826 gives 0.005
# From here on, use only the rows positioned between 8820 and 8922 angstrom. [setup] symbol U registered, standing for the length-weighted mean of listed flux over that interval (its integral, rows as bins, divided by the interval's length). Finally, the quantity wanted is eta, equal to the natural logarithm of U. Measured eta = 1.30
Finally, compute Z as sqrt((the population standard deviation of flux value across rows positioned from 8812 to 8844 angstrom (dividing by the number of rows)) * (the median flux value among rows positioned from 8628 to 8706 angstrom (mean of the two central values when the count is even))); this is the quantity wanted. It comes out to 0.67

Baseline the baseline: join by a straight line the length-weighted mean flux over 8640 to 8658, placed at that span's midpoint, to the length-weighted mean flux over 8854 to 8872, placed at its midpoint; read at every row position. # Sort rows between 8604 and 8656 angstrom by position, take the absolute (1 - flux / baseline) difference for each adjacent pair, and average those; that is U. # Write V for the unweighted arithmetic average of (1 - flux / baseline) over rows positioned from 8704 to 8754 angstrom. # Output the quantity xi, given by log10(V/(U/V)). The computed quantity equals -3.5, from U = 0.06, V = 0.004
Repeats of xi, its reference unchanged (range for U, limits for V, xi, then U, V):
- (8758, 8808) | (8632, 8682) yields -1.6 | 0.11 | 0.051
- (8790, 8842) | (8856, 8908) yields -2.1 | 0.04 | -0.020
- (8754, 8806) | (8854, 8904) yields -2.4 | 0.11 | -0.020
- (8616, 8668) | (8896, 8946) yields -2.3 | 0.08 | -0.021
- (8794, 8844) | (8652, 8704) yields -1.1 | 0.05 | 0.058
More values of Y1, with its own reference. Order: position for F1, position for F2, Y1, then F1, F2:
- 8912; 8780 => -6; 1.00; 1.14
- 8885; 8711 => -3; 0.99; 1.05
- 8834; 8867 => 0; 0.98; 0.97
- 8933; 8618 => -4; 0.96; 1.04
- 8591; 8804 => 3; 0.98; 0.93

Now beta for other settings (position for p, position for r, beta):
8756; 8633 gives 3.92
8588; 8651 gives 3.67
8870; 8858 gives 3.54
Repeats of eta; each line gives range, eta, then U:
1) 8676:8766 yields 1.33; 3.76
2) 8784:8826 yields 1.30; 3.66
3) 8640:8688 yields 1.29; 3.65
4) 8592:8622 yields 1.32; 3.73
